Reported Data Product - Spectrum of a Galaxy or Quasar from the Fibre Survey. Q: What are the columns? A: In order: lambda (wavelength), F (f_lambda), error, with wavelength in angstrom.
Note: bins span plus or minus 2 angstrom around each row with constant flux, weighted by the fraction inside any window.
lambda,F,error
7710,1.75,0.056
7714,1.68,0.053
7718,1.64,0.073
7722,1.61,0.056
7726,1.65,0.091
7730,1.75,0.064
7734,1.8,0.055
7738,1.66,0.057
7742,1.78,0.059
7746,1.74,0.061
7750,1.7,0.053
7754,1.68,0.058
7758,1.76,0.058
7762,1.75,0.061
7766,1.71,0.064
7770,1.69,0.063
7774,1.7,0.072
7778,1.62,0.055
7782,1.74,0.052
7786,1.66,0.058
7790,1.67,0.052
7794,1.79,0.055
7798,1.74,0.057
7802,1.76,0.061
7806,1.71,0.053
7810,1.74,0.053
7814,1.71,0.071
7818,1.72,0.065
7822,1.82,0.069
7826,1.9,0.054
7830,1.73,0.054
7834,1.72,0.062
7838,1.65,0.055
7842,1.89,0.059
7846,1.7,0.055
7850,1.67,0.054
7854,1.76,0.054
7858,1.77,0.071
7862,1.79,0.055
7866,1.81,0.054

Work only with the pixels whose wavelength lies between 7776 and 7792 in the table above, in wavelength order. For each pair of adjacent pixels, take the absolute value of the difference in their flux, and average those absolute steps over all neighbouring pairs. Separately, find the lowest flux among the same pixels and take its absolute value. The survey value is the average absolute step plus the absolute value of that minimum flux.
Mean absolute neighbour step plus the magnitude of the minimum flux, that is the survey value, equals 1.69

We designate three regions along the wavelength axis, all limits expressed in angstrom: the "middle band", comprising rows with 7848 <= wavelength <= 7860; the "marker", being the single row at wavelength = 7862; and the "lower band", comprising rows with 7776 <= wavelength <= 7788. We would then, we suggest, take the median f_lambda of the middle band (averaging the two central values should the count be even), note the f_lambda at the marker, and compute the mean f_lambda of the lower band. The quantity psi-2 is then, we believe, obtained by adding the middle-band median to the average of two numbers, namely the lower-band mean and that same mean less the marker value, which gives 2.538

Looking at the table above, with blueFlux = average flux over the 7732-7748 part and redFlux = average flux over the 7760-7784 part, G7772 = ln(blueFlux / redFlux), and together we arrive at 0.025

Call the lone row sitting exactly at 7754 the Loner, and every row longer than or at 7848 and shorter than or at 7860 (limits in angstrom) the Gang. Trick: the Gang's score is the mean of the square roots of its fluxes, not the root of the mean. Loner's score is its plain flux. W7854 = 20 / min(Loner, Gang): 15.2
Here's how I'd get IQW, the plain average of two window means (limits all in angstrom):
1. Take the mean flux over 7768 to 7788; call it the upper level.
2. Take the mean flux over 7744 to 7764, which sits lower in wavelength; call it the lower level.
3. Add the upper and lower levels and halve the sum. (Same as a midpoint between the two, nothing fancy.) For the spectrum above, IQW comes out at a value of 1.704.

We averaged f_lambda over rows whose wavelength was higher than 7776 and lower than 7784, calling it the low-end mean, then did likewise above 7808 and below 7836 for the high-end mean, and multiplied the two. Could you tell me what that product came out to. 2.96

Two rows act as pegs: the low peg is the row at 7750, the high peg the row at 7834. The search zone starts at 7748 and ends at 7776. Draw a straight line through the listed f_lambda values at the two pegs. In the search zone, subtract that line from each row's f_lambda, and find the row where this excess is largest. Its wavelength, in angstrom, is 7758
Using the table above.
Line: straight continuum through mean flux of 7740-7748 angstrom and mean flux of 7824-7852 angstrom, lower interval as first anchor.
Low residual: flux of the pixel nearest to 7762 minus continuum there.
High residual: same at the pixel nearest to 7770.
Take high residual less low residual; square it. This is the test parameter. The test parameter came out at 0.0035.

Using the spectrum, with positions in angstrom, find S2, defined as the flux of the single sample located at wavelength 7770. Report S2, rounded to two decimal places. 1.69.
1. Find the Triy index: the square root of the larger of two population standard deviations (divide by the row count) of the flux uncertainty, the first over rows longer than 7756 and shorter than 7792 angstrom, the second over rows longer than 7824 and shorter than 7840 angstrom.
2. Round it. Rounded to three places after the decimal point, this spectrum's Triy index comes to 0.078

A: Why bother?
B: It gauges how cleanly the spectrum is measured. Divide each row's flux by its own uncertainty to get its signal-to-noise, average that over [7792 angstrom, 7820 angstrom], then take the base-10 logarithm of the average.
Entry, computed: 1.47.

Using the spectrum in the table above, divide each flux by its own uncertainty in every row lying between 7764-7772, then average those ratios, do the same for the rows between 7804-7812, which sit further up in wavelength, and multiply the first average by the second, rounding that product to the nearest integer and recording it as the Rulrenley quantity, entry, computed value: 871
